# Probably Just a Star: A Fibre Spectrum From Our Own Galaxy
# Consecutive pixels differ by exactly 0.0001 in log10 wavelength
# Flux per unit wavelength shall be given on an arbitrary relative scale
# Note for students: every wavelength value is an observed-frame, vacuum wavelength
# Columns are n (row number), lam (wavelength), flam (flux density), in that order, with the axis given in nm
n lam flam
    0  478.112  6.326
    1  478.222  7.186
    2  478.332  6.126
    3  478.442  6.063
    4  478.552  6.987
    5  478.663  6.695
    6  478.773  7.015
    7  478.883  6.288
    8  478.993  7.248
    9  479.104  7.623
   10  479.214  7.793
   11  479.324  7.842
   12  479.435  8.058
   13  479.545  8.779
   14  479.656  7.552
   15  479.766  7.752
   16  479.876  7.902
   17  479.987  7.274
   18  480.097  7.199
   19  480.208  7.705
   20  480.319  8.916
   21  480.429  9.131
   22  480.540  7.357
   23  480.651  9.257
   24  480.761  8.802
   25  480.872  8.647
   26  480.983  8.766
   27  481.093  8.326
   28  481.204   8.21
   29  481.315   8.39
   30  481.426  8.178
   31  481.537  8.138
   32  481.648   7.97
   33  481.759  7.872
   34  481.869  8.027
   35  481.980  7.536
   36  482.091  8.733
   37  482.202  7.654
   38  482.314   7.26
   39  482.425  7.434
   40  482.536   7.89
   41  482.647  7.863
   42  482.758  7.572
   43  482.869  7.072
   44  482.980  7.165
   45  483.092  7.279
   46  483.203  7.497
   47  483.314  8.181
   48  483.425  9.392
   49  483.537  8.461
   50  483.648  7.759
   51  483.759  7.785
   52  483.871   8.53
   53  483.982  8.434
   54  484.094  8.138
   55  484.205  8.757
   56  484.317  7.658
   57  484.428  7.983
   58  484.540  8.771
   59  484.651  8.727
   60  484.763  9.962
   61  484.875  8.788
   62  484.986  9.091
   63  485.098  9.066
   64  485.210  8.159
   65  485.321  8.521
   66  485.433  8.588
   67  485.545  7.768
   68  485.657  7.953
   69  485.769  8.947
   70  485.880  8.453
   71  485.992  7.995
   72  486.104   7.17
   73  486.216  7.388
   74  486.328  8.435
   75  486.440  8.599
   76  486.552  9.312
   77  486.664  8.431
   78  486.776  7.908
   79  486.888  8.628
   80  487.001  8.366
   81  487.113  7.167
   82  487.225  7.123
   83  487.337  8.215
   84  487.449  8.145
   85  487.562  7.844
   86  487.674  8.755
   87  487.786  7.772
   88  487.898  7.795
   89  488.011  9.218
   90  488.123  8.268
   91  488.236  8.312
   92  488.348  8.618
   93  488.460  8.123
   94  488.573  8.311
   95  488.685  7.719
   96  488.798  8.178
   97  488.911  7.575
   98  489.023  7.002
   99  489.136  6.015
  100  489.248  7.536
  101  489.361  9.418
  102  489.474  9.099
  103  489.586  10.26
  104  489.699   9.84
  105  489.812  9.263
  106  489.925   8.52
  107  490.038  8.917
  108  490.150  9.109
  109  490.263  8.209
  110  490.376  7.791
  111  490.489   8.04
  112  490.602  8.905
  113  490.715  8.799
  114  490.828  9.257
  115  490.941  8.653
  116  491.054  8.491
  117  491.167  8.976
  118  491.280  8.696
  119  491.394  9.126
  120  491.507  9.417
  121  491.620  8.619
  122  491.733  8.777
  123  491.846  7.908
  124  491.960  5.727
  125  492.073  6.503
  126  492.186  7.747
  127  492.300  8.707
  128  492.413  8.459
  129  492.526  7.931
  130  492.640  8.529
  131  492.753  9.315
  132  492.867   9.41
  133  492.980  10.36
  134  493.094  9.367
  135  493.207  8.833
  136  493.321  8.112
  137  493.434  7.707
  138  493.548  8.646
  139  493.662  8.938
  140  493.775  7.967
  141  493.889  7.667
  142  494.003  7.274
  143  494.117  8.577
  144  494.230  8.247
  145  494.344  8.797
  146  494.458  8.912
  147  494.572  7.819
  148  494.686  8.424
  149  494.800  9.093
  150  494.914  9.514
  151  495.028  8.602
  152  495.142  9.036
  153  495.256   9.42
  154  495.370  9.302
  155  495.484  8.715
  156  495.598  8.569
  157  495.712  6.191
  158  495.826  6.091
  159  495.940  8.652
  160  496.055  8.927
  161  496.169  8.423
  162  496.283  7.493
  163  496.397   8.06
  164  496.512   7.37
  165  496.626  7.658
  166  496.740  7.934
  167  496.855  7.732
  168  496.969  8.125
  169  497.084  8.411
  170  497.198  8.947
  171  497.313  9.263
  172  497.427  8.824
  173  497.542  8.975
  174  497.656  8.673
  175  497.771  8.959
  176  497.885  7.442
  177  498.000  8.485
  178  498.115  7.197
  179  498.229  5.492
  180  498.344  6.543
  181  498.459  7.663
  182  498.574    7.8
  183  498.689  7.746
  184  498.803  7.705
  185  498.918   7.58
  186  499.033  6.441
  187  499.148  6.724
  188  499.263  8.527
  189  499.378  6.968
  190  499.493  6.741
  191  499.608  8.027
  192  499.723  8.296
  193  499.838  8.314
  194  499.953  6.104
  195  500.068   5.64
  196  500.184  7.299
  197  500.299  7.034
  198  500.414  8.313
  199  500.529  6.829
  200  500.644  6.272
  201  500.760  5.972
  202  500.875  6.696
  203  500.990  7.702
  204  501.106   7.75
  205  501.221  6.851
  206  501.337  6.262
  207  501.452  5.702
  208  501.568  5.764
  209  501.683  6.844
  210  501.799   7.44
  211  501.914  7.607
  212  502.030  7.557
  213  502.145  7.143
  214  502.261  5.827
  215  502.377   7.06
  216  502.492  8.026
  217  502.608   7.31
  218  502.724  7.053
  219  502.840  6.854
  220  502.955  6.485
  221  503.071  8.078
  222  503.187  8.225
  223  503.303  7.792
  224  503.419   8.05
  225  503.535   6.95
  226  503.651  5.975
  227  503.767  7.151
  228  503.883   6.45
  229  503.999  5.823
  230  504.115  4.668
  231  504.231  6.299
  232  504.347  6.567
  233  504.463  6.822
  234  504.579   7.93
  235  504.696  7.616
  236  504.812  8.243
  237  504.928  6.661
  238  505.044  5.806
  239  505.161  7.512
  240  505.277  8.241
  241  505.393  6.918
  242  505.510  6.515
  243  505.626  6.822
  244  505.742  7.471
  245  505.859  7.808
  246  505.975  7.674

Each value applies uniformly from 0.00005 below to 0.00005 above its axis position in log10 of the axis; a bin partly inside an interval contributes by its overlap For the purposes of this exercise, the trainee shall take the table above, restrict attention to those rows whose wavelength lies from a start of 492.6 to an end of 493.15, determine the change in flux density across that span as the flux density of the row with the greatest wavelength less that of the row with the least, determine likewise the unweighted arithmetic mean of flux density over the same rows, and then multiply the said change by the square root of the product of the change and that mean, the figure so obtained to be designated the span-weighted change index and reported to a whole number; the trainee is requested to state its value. 2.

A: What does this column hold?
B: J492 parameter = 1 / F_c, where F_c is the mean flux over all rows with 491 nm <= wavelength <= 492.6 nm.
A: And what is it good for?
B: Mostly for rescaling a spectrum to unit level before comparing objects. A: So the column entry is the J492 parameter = 0.122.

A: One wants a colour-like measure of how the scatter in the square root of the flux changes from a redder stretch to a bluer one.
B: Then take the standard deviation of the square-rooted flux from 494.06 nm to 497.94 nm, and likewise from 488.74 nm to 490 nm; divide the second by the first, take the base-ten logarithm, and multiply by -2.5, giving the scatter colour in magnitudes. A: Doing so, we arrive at -0.5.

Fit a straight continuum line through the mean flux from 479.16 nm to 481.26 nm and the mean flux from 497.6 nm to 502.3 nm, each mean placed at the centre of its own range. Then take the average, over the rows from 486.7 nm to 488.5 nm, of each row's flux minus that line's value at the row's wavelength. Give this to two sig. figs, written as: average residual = 0.35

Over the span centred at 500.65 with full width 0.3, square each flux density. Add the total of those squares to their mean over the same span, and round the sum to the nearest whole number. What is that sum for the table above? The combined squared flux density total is 162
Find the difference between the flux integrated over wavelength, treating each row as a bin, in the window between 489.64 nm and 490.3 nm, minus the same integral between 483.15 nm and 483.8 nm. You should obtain 0.61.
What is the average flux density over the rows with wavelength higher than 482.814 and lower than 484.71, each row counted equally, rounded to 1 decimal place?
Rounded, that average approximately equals 8.1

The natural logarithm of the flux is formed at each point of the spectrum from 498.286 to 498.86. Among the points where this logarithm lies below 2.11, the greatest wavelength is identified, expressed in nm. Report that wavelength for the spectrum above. 498.803 nm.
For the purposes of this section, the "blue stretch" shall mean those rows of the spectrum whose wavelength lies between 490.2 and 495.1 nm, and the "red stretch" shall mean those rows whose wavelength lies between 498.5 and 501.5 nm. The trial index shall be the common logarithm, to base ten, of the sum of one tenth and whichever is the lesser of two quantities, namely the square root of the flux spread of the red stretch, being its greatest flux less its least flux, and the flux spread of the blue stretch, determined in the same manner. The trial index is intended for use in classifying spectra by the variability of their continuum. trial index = 0.255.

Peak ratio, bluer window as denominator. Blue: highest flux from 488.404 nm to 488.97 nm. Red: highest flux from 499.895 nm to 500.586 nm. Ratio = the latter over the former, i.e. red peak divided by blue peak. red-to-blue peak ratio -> 1.00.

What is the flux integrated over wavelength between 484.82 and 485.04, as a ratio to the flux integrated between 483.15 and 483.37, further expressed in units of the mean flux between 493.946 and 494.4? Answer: 0.14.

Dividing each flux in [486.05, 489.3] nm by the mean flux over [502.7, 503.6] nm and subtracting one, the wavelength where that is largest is 486.552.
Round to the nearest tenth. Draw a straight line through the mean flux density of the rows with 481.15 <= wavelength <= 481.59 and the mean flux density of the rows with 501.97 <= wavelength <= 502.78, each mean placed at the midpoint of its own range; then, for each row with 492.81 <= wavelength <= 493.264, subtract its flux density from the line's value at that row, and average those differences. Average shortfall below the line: -1.9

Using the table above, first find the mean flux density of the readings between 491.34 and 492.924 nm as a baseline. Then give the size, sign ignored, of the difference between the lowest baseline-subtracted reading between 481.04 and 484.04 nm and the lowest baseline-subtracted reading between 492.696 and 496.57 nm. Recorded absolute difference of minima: 1.0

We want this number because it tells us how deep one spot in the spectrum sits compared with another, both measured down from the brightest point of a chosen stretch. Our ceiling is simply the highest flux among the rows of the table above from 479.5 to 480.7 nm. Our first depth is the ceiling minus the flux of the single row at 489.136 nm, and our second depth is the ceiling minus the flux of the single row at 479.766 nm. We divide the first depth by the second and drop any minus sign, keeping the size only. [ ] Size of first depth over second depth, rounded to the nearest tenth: 2.2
